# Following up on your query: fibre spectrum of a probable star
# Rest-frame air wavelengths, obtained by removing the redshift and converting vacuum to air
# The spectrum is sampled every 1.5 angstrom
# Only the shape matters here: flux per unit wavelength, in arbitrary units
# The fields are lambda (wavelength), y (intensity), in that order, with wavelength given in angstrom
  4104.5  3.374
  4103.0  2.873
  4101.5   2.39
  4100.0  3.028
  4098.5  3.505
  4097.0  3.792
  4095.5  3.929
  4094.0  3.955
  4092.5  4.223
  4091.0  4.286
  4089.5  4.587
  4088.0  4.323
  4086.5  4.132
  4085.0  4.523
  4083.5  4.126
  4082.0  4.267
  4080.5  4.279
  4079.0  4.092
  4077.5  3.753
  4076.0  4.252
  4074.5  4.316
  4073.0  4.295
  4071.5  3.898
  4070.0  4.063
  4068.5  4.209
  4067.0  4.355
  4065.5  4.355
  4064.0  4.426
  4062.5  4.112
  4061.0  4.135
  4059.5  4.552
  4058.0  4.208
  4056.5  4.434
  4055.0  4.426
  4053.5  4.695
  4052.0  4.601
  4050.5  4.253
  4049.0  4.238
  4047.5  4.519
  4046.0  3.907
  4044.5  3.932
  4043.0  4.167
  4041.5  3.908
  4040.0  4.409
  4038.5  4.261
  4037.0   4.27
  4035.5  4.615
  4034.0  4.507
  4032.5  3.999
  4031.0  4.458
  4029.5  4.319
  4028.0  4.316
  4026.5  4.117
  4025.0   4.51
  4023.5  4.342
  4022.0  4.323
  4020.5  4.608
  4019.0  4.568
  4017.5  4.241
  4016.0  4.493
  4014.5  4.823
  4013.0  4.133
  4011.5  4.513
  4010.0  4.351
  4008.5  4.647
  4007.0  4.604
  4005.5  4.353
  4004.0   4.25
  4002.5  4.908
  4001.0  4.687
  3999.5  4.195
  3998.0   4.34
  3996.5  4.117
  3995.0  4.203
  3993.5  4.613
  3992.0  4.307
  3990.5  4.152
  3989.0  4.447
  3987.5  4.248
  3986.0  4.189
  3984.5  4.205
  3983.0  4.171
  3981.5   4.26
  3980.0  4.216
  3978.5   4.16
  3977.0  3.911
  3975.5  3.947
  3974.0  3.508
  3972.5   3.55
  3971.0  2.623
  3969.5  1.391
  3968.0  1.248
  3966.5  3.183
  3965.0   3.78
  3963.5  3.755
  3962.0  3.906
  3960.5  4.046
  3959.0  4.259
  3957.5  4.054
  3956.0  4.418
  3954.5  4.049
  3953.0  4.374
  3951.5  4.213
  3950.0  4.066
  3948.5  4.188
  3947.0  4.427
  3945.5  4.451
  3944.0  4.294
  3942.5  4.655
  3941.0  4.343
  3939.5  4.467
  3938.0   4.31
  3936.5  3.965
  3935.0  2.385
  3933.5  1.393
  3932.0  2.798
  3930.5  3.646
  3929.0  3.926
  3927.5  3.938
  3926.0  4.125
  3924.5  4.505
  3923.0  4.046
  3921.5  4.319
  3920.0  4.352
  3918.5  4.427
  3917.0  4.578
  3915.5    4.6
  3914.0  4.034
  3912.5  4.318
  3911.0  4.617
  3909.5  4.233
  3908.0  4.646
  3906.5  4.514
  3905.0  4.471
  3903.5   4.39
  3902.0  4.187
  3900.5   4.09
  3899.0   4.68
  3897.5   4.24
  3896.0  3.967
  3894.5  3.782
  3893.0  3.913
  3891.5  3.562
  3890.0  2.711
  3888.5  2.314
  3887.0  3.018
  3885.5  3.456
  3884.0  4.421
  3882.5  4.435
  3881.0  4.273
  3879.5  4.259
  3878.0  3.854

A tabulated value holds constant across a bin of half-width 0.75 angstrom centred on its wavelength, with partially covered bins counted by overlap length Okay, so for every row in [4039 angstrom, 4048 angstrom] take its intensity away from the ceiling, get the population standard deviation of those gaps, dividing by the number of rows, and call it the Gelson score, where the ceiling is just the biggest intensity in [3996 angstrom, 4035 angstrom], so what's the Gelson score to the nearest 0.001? 0.248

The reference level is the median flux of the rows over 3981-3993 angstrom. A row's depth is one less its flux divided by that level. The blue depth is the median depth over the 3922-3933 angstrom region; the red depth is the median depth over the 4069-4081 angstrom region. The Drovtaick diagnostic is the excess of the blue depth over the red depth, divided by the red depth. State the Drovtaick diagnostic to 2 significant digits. 4.3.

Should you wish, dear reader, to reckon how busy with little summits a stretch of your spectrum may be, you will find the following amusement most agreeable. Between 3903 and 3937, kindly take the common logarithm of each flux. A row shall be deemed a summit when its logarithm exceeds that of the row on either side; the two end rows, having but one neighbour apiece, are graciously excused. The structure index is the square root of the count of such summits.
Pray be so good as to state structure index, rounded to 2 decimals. 2.00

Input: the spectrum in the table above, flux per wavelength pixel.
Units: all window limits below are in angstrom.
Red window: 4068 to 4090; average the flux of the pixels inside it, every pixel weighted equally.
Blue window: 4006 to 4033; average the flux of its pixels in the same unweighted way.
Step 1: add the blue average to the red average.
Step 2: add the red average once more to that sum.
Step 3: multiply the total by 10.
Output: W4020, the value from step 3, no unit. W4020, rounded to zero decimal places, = 128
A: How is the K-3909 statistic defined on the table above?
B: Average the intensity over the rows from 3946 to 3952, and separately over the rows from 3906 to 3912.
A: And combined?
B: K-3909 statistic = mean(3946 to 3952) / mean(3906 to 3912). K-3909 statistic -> 0.94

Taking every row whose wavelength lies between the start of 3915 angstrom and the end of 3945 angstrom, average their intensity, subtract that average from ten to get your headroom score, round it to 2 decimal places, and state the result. 6.05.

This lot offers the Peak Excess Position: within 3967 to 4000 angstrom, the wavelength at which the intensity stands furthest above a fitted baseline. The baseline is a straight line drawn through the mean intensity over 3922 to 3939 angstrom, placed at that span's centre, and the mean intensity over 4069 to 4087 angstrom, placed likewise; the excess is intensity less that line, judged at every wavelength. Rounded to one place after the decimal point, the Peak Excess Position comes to 3993.5 angstrom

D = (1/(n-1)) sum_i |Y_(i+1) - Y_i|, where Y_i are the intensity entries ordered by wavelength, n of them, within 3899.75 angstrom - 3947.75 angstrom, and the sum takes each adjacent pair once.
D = 0.34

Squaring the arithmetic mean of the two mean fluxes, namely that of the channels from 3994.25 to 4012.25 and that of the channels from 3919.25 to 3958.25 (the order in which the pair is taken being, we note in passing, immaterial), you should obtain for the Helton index 17.7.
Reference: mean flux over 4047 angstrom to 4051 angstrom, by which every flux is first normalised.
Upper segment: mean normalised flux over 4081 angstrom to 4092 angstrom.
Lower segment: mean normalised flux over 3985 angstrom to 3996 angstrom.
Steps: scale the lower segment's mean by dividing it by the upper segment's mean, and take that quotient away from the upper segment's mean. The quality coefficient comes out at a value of 0.00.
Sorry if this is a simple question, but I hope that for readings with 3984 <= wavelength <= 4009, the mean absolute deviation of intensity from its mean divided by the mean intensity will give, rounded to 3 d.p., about 0.044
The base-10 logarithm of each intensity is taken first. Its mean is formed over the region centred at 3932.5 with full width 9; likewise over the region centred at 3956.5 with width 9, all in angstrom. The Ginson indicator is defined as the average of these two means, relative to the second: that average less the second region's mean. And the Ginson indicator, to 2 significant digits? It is -0.085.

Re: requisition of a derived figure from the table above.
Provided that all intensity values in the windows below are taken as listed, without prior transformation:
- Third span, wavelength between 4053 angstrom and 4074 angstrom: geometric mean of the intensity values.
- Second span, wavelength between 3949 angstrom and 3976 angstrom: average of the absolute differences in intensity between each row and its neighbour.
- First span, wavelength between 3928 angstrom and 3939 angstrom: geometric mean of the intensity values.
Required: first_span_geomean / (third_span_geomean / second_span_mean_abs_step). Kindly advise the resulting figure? 0.31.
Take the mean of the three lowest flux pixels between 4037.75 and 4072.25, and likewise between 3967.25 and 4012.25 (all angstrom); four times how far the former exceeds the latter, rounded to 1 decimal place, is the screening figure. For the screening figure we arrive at 8.6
